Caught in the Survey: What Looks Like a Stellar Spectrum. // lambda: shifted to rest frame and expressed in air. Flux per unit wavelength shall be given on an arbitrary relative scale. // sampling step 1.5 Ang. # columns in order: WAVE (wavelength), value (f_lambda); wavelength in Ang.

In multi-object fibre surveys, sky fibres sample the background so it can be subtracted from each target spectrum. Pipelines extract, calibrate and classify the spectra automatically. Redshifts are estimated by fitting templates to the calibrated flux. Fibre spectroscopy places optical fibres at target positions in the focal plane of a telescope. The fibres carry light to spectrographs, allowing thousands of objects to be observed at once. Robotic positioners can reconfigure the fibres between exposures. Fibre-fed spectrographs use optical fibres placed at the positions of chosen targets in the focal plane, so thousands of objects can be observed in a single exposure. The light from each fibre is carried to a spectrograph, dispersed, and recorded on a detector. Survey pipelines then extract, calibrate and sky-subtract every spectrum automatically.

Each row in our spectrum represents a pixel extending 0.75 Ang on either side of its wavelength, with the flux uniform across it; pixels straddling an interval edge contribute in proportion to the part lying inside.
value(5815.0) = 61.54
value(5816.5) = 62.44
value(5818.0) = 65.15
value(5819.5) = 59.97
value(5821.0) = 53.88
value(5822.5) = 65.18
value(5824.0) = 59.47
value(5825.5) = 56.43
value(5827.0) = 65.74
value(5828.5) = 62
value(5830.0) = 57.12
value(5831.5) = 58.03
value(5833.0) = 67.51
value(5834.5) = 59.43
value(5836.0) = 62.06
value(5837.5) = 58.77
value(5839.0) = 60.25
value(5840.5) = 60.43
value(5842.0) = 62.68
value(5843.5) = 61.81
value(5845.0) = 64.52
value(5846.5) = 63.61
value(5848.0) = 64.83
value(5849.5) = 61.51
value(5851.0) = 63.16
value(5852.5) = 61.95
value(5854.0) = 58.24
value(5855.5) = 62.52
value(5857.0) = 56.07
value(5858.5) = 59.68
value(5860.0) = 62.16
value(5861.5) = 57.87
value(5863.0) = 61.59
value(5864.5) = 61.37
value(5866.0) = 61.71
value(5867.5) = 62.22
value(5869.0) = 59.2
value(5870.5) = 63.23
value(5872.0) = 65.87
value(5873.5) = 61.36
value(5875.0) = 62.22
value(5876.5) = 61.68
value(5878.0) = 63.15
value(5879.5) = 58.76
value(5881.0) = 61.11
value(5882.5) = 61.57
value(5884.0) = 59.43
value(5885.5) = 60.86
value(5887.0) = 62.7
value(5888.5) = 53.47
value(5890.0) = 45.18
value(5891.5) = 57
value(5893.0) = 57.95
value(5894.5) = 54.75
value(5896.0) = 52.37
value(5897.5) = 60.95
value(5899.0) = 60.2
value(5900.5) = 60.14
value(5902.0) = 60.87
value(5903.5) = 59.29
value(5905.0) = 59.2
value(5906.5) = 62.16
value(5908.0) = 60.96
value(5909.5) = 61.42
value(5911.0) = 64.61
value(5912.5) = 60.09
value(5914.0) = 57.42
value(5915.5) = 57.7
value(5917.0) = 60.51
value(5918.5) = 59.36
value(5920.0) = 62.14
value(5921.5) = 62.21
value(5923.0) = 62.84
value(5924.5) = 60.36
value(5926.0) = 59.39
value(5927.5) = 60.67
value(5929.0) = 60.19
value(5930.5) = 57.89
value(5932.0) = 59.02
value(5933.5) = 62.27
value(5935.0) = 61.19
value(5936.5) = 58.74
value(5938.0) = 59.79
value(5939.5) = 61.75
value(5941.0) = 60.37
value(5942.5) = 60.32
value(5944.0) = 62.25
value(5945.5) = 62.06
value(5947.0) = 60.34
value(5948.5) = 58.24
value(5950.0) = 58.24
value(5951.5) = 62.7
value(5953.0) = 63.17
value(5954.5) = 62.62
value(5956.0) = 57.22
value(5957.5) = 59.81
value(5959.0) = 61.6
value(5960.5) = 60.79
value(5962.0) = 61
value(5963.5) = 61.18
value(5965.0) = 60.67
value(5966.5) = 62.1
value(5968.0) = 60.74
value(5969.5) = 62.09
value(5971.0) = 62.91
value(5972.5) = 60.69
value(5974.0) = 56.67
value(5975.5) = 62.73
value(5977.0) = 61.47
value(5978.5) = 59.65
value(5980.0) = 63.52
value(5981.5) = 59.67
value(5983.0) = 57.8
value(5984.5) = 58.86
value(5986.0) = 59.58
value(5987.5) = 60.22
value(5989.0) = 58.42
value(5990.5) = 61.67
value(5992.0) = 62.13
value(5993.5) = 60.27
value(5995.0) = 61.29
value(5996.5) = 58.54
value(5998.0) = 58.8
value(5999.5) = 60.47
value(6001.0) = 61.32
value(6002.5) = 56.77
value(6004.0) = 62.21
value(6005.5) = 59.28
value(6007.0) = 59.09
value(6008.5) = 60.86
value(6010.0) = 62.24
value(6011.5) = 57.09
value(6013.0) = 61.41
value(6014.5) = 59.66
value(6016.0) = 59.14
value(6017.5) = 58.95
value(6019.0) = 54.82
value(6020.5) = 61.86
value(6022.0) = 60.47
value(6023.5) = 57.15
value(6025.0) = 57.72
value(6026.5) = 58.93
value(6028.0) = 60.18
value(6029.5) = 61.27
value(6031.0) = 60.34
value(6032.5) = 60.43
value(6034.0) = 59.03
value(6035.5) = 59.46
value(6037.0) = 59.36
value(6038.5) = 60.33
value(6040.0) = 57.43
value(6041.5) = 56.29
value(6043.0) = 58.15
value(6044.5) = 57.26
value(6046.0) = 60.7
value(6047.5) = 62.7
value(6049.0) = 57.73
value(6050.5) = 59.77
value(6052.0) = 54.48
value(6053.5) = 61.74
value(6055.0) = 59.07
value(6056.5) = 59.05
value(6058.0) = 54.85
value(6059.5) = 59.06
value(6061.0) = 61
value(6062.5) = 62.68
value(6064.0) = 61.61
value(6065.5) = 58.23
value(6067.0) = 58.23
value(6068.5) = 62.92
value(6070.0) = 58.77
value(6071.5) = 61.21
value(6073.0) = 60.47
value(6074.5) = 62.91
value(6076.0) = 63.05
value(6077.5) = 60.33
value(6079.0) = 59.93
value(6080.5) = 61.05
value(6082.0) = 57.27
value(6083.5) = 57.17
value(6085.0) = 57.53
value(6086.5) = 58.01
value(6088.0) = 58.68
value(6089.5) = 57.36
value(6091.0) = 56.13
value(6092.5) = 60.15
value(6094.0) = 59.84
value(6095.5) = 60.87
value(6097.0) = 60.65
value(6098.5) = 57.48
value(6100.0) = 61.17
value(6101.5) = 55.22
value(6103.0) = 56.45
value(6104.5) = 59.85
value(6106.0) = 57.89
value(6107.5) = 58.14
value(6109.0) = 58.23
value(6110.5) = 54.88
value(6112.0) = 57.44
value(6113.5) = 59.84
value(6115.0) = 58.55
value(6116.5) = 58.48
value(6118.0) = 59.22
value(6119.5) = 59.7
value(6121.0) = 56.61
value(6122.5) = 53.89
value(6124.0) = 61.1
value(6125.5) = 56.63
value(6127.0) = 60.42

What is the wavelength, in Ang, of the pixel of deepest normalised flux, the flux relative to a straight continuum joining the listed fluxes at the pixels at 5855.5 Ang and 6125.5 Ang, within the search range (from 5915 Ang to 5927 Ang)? 5915.5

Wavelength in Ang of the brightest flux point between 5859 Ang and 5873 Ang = 5872.0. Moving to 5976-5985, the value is 5980.0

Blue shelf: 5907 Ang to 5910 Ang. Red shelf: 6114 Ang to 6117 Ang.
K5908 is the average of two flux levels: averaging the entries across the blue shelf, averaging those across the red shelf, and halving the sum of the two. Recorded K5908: 59.9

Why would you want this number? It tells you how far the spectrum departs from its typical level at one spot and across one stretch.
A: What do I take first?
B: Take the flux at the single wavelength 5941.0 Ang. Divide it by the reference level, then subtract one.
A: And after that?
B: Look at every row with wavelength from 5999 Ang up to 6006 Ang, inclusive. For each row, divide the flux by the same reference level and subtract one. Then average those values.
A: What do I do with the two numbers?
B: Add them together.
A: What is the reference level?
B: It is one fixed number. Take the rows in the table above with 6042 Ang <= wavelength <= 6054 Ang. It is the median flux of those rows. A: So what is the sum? 0.042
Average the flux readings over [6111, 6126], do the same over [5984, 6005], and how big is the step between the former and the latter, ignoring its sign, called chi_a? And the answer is 1.9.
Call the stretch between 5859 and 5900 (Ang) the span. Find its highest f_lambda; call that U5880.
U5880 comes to 65.87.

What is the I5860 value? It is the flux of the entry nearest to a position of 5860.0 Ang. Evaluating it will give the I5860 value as 62.16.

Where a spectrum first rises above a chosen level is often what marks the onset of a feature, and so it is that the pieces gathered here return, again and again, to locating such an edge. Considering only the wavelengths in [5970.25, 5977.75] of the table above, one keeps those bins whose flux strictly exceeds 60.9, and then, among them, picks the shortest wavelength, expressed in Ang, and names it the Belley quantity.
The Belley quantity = 5971.0 Ang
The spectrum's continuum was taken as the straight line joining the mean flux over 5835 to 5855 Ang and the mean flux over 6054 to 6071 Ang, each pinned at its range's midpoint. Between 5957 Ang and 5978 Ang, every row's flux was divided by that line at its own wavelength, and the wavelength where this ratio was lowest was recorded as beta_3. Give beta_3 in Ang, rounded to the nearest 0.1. 5974.0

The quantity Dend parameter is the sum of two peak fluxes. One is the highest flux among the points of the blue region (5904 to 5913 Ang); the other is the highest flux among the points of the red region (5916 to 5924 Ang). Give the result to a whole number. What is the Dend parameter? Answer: 127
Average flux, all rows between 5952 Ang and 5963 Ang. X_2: 60.9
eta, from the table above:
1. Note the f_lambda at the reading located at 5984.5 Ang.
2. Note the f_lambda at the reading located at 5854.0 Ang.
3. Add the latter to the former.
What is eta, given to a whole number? 117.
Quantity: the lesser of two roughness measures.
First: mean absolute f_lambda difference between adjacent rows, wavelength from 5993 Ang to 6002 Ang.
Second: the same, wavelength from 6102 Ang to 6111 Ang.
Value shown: 1.31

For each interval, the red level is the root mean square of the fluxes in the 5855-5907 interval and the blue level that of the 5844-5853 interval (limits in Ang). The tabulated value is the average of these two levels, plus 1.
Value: 62.6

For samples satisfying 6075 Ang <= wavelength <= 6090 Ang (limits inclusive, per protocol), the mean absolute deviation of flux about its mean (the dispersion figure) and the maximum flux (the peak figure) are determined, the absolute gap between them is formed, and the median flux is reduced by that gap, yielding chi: -3.1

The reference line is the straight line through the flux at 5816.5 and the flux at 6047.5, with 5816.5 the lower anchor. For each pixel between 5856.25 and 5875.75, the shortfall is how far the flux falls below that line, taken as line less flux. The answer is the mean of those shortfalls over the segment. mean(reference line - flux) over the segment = 1.4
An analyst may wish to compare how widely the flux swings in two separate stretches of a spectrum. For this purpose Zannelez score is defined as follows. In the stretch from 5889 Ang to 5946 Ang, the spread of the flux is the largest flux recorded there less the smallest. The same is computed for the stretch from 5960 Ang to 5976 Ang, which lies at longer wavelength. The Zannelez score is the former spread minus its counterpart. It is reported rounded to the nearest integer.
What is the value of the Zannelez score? 13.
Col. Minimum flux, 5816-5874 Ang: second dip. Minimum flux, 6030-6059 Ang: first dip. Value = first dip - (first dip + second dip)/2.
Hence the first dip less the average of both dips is 0.3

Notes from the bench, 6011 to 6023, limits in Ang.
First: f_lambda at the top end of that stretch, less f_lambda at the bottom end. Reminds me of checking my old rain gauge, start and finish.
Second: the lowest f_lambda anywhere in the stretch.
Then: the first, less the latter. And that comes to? -51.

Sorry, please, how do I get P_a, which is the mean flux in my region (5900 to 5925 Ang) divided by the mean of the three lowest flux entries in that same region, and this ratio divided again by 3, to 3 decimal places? 0.348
